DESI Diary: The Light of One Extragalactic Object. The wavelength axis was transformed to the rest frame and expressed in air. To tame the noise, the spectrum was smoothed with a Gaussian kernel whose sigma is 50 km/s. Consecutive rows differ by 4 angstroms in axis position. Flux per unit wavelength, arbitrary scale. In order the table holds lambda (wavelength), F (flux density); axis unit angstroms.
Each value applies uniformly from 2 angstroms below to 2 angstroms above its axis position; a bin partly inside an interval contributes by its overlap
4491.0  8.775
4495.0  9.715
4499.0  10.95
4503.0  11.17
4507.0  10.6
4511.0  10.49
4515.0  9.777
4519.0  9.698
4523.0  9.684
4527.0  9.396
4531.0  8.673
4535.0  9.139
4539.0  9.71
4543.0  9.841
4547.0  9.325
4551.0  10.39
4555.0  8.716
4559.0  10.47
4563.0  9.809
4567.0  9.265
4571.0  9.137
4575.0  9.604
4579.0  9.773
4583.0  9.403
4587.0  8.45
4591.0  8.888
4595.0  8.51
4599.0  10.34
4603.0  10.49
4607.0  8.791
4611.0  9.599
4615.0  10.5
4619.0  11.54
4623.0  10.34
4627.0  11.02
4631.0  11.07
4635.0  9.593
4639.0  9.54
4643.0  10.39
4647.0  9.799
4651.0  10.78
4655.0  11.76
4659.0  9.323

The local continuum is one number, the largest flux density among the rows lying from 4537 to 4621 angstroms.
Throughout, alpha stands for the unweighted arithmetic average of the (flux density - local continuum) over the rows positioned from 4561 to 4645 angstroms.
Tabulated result -1.7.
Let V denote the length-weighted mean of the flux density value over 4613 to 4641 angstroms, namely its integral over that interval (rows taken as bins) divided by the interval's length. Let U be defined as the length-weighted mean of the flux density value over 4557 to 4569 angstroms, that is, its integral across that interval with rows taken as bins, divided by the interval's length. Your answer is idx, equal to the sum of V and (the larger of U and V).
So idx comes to 21.0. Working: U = 9.8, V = 10.5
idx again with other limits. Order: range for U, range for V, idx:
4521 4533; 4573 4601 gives 18.6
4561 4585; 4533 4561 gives 19.3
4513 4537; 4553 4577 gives 19.0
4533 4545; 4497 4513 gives 21.6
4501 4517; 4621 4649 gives 20.8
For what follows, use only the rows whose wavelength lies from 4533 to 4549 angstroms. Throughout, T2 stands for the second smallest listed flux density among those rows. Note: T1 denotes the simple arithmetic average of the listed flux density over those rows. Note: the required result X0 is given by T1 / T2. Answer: 1.019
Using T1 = 9.50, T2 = 9.325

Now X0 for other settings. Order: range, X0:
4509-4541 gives 1.047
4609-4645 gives 1.084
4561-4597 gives 1.082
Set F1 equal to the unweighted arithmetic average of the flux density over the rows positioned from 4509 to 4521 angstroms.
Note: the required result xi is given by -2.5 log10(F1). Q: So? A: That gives -2.50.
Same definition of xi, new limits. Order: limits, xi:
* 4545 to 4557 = -2.44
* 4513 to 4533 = -2.44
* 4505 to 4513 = -2.56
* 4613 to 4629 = -2.59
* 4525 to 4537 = -2.39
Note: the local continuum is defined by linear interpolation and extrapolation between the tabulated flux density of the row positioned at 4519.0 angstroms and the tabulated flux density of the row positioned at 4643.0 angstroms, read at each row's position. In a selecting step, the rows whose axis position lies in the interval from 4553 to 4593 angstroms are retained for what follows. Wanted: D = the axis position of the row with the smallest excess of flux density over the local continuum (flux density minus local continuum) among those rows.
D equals 4587.0 angstroms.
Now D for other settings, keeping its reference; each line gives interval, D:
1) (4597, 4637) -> 4607.0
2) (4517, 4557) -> 4555.0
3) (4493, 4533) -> 4531.0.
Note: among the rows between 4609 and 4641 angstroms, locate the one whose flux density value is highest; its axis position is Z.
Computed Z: 4619.0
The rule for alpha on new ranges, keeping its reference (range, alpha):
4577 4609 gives -2.2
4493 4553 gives -1.6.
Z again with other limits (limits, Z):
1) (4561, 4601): 4599.0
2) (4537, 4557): 4551.0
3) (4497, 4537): 4503.0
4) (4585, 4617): 4615.0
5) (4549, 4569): 4559.0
